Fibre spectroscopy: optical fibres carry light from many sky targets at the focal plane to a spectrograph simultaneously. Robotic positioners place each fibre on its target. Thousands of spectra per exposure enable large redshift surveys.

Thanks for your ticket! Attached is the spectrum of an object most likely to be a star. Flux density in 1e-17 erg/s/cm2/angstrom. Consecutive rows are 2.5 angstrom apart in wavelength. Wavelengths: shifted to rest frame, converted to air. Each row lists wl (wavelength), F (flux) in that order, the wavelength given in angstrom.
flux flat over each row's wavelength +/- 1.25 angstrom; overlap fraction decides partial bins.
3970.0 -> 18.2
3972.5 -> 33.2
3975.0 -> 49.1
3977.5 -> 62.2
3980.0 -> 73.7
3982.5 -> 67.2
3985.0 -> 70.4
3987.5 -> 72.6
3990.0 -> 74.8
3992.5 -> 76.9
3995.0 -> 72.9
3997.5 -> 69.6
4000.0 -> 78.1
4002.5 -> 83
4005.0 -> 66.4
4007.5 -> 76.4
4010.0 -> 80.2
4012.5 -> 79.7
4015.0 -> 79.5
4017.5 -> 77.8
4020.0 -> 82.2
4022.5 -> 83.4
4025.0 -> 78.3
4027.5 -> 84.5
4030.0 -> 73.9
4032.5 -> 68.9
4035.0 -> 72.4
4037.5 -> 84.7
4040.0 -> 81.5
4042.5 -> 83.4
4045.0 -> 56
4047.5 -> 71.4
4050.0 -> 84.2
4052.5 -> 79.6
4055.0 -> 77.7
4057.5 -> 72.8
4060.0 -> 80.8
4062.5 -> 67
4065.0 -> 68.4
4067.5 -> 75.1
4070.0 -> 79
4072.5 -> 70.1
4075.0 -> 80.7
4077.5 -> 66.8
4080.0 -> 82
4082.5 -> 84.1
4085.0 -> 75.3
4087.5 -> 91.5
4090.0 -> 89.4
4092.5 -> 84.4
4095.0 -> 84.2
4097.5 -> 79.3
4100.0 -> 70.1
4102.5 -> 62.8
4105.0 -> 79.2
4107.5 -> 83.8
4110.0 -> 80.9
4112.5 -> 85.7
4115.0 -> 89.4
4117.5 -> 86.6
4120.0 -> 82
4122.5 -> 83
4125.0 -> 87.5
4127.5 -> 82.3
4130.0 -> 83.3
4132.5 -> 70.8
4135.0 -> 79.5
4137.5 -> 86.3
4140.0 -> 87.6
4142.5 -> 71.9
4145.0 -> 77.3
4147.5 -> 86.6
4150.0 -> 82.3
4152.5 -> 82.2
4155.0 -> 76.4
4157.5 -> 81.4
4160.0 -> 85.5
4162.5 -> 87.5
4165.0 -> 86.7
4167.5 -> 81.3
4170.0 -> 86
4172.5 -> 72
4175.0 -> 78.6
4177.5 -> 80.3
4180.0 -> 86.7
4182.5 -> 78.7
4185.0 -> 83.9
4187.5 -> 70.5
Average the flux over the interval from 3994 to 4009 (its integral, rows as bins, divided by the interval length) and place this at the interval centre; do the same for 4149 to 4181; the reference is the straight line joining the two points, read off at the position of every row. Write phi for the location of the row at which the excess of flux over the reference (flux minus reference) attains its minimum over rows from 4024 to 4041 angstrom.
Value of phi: 4032.5 angstrom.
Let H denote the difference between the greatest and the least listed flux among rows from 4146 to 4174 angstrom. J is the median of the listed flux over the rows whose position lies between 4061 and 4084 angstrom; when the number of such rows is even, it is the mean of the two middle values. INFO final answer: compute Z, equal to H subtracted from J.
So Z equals 60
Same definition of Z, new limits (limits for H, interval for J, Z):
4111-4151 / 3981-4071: 59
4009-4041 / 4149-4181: 66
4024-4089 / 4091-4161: 47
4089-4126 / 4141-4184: 55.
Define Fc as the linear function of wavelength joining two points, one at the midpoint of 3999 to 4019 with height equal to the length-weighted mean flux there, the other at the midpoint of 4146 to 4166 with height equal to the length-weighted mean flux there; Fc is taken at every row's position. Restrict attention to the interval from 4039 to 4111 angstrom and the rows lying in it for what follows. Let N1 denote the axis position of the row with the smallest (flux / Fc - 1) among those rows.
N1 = 4045.0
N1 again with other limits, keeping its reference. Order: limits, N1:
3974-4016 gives 3975.0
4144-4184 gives 4172.5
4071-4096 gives 4077.5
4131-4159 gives 4132.5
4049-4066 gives 4062.5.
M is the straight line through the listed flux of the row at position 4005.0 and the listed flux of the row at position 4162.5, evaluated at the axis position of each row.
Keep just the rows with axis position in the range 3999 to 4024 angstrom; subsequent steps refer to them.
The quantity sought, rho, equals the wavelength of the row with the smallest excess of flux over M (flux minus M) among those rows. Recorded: 4005.0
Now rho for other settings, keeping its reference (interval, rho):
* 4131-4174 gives 4172.5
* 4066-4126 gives 4102.5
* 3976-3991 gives 3977.5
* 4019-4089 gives 4045.0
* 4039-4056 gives 4045.0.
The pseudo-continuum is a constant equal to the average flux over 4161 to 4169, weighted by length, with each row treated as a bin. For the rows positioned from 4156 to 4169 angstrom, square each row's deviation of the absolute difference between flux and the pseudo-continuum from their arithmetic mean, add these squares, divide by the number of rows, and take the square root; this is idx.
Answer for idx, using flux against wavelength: 1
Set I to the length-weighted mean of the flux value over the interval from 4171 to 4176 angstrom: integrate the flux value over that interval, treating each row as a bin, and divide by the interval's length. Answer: 76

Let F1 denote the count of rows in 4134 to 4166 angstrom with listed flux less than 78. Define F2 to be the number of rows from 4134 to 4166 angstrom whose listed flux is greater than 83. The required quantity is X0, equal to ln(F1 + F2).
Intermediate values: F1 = 3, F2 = 6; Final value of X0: 2.20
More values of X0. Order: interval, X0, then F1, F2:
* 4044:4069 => 2.08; 7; 1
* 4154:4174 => 1.79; 2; 4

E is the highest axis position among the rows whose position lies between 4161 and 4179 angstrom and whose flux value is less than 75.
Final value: 4172.5 angstrom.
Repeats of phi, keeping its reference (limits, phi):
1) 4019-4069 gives 4045.0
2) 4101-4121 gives 4102.5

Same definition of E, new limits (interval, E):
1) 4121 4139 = 4132.5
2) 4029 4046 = 4045.0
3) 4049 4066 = 4065.0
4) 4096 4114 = 4102.5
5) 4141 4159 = 4142.5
